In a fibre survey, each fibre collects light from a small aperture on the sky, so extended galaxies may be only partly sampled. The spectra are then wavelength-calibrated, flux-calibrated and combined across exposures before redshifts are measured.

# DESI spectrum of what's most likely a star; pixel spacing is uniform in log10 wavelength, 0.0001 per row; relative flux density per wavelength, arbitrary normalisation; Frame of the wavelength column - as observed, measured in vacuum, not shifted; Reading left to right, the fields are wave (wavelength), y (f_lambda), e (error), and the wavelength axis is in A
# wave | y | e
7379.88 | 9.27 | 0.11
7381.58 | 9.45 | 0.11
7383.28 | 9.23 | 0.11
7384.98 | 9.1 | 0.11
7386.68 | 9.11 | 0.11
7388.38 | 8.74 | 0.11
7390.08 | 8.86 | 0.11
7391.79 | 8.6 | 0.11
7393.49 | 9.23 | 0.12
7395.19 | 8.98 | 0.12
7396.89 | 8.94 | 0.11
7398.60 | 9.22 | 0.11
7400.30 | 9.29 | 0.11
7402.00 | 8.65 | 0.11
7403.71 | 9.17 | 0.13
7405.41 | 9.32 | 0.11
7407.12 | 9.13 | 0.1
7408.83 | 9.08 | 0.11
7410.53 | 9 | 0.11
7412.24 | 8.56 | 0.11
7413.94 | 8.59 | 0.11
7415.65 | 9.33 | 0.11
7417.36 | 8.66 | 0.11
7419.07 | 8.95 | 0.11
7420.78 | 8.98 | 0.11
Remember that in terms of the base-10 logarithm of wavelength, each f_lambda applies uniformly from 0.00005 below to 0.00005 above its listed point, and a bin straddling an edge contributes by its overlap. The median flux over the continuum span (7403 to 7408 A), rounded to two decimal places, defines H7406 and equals 9.17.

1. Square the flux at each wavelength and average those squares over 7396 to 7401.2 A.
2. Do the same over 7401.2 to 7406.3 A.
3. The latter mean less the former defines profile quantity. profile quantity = -1.8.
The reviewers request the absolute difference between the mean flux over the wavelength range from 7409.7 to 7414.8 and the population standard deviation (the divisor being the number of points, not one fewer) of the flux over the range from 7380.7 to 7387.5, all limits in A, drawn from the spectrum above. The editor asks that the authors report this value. 8.58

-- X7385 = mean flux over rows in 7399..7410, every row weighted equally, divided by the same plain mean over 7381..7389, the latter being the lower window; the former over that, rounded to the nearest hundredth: 1.00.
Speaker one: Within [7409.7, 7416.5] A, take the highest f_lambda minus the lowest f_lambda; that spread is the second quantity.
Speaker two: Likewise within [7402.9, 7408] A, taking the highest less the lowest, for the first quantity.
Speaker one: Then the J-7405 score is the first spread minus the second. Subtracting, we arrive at -0.58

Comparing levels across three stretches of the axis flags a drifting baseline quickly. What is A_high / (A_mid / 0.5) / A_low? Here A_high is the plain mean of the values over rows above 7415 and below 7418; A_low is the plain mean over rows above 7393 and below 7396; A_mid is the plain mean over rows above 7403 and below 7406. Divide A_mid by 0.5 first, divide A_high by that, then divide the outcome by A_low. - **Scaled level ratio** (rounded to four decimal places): 0.0534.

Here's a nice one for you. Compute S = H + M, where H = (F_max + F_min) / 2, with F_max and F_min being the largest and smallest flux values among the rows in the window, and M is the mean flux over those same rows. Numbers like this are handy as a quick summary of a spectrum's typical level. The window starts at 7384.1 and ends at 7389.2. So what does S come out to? 17.9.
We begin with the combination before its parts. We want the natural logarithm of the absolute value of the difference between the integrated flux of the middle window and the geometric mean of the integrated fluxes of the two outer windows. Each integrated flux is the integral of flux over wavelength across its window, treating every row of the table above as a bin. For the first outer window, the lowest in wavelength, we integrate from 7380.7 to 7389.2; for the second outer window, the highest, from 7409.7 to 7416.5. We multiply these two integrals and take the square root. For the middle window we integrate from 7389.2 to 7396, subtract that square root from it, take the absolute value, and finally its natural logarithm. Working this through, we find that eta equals 2.1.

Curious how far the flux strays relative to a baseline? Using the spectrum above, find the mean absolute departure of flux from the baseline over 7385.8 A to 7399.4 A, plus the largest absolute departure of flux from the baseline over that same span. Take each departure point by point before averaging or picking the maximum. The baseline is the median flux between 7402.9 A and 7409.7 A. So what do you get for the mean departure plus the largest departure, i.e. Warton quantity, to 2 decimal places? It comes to 0.78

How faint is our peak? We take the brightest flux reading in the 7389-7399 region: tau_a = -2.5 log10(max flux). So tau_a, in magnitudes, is -2.41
